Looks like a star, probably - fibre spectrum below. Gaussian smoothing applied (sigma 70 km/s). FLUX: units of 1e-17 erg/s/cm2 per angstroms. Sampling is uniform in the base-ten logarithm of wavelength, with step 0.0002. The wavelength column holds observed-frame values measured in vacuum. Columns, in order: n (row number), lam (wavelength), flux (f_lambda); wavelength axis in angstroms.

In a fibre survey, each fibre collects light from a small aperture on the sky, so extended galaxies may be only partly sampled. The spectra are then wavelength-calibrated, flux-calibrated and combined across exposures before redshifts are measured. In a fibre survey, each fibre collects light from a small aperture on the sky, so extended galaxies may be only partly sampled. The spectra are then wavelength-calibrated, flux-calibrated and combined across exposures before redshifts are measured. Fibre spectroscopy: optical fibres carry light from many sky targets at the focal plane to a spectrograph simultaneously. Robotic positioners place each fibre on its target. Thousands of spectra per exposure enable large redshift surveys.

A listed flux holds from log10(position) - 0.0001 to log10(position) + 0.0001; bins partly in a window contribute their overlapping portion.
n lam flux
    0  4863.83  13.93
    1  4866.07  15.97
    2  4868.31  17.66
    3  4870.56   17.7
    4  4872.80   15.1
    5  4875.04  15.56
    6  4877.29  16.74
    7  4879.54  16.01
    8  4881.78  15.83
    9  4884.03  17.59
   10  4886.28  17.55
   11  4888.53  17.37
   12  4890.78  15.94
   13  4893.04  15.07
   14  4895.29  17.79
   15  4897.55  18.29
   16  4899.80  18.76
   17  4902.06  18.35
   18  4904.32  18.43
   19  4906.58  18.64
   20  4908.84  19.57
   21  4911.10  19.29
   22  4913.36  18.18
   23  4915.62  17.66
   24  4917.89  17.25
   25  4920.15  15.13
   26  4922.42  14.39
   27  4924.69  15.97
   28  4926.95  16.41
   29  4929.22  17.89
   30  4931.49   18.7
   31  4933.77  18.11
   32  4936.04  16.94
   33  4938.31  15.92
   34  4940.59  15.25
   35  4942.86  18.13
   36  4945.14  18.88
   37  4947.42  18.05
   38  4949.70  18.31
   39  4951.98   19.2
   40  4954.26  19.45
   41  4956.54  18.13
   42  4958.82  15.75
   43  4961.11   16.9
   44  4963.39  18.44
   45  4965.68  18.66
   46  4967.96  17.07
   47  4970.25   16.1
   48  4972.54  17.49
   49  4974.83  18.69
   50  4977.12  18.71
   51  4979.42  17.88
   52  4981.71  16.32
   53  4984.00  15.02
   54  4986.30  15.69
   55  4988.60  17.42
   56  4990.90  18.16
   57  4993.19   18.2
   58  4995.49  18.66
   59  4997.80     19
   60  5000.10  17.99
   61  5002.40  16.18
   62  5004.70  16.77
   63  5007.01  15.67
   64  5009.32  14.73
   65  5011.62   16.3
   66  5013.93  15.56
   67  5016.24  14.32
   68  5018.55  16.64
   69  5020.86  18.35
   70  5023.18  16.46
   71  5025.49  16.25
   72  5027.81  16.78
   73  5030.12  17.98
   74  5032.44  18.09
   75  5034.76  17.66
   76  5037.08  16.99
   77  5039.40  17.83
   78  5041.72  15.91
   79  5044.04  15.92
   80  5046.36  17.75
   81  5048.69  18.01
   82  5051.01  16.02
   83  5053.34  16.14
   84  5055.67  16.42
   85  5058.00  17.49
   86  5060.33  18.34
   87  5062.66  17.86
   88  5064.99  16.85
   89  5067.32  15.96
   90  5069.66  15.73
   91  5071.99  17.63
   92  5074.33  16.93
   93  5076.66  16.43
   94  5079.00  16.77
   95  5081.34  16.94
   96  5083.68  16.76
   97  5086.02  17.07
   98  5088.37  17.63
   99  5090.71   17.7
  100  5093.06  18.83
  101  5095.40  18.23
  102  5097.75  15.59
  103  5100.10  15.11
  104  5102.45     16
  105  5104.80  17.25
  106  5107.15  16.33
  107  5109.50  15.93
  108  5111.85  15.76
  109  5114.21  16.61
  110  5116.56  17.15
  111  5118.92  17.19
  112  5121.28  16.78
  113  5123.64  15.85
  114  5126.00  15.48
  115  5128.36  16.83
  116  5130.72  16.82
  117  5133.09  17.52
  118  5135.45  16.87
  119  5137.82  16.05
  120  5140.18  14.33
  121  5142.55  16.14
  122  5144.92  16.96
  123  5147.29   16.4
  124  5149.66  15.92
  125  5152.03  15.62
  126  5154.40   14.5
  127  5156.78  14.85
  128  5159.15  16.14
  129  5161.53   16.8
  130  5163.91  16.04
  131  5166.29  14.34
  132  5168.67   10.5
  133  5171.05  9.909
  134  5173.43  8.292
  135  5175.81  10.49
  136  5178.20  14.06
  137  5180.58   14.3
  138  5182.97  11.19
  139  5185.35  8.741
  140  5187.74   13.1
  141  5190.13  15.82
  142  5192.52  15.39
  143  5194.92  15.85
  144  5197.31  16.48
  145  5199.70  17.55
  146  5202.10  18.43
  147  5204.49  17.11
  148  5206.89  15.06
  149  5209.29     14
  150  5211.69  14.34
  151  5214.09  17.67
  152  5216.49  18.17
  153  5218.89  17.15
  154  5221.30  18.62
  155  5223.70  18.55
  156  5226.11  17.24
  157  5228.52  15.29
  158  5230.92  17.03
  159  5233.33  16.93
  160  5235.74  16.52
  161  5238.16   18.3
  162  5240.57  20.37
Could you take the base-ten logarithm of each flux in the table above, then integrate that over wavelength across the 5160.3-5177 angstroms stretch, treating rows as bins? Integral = 18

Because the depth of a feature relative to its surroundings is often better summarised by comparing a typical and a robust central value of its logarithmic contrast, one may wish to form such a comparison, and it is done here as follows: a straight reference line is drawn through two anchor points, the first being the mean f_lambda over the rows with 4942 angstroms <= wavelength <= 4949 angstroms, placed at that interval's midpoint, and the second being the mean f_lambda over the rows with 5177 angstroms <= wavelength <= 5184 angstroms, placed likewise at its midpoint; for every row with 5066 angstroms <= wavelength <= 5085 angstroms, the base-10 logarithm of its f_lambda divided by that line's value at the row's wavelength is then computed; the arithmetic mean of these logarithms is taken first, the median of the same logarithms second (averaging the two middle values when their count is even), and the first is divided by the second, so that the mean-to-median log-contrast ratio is 0.83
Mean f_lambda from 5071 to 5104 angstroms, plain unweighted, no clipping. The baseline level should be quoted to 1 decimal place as 17.0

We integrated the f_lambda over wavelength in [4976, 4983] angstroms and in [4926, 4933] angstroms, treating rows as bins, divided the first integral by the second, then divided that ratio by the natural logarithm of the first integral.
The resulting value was 0.21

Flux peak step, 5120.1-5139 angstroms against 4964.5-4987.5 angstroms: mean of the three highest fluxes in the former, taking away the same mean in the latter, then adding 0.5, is -1.1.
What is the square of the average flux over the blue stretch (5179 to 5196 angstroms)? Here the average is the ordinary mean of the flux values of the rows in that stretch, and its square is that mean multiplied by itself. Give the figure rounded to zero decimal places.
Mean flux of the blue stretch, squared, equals 182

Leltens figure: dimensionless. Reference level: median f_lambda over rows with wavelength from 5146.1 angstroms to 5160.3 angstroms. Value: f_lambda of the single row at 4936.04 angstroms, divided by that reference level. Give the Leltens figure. 1.07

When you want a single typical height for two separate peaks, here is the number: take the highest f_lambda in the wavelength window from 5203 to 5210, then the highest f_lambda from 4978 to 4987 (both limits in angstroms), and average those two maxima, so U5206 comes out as 17.5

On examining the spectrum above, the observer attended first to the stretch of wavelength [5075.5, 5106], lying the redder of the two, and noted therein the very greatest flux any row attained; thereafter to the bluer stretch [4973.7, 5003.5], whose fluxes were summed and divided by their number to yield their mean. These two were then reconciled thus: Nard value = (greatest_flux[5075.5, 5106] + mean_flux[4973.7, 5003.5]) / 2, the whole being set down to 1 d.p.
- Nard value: 18.2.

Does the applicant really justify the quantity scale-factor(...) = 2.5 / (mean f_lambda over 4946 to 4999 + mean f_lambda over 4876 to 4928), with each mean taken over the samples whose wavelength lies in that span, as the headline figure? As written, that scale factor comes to 0.072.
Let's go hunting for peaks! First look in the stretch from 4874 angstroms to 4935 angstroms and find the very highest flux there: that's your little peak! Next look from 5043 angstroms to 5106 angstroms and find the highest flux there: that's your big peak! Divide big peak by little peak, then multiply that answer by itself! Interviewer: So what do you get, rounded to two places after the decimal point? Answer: 0.93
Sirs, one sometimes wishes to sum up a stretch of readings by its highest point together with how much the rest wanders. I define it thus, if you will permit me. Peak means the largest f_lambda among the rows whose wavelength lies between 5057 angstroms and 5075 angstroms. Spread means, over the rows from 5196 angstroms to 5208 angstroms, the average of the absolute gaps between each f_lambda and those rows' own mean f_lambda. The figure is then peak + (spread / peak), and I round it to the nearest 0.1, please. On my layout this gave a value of 18.4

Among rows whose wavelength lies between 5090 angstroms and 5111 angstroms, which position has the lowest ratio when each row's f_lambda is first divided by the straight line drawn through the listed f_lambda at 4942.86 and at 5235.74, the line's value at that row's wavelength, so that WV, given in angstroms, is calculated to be 5100.10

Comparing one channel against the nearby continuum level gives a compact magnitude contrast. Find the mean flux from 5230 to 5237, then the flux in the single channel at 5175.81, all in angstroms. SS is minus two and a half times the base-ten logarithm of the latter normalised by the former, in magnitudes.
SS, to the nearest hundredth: 0.51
